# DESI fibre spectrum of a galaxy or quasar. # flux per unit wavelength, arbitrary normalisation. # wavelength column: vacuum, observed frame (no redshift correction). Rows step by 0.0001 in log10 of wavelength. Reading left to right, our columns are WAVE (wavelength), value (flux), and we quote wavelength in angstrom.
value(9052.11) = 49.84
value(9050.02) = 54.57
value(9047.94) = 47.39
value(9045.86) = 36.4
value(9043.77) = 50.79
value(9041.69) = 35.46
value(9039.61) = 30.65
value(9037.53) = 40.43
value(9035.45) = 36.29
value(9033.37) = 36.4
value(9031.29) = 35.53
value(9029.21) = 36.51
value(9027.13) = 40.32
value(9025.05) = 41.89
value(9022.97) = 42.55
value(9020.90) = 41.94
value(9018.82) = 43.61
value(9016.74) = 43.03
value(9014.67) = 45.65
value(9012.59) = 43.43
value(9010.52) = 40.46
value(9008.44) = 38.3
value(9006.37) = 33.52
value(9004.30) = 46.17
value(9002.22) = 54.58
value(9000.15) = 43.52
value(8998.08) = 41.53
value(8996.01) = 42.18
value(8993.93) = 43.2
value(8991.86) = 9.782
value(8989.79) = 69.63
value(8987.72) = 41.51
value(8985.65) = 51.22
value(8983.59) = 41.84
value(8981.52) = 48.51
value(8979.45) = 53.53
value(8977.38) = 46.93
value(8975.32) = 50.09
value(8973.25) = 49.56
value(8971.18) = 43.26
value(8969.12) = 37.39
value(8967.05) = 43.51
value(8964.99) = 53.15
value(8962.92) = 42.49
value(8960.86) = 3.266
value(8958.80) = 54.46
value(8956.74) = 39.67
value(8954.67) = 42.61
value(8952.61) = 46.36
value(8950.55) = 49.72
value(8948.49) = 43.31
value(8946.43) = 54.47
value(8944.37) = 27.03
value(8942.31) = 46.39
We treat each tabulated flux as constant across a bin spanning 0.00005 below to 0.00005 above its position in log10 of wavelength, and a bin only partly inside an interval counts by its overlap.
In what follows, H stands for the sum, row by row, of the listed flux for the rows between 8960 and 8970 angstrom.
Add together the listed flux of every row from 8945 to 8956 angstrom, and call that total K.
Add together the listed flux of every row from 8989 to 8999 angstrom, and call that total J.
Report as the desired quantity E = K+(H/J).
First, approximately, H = 180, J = 206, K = 236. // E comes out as 237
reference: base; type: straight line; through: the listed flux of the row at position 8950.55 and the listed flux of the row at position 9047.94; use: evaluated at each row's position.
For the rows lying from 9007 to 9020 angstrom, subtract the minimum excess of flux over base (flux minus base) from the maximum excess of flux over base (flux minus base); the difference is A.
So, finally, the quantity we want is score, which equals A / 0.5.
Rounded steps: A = 7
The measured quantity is 15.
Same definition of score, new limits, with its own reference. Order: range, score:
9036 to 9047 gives 40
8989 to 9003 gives 120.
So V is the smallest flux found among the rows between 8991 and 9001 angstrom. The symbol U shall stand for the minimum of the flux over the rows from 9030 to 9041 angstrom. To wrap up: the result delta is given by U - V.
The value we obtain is 21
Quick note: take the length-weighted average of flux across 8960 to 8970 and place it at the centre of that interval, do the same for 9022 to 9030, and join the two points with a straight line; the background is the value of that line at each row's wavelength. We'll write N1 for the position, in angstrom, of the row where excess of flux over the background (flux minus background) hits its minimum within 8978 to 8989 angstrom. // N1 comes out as 8987.72 angstrom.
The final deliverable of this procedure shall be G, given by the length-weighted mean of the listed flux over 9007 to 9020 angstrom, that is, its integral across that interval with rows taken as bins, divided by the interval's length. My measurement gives 42.1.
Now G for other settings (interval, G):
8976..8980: 49.9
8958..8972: 39.4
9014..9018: 44.2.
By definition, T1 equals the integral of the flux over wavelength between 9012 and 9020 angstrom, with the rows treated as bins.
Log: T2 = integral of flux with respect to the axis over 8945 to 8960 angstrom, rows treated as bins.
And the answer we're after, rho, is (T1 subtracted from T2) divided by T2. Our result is 0.5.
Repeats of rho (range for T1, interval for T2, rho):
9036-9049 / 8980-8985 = -1.2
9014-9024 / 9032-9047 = 0.2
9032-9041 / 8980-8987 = 0.0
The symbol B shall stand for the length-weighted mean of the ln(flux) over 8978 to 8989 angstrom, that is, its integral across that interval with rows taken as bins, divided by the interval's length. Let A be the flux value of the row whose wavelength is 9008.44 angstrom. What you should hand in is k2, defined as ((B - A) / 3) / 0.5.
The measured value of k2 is -23.0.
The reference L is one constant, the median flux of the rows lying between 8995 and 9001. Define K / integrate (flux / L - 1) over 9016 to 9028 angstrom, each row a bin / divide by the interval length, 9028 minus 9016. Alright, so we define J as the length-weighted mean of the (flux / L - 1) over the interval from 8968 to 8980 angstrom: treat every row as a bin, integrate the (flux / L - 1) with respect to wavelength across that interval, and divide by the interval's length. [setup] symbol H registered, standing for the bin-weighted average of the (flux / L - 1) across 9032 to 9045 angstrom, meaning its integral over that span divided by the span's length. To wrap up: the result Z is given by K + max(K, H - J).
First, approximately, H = -0.09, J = 0.10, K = 0.00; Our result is 0.00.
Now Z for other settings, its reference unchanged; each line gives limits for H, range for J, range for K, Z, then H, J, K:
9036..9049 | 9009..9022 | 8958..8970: -0.15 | -0.05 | 0.02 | -0.08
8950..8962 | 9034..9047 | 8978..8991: 0.39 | -0.08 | -0.09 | 0.19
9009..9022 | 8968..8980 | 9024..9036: -0.19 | 0.02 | 0.10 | -0.10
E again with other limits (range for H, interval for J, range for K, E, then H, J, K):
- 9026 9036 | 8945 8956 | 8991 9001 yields 181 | 185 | 236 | 180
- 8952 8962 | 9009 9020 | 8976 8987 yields 243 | 186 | 216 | 242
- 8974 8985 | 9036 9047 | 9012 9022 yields 219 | 241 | 194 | 218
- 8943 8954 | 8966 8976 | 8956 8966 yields 194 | 221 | 224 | 193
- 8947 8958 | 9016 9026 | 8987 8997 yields 207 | 222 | 213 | 206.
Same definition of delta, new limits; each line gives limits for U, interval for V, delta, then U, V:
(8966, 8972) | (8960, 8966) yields 34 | 37.39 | 3.266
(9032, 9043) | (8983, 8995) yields 21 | 30.65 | 9.782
